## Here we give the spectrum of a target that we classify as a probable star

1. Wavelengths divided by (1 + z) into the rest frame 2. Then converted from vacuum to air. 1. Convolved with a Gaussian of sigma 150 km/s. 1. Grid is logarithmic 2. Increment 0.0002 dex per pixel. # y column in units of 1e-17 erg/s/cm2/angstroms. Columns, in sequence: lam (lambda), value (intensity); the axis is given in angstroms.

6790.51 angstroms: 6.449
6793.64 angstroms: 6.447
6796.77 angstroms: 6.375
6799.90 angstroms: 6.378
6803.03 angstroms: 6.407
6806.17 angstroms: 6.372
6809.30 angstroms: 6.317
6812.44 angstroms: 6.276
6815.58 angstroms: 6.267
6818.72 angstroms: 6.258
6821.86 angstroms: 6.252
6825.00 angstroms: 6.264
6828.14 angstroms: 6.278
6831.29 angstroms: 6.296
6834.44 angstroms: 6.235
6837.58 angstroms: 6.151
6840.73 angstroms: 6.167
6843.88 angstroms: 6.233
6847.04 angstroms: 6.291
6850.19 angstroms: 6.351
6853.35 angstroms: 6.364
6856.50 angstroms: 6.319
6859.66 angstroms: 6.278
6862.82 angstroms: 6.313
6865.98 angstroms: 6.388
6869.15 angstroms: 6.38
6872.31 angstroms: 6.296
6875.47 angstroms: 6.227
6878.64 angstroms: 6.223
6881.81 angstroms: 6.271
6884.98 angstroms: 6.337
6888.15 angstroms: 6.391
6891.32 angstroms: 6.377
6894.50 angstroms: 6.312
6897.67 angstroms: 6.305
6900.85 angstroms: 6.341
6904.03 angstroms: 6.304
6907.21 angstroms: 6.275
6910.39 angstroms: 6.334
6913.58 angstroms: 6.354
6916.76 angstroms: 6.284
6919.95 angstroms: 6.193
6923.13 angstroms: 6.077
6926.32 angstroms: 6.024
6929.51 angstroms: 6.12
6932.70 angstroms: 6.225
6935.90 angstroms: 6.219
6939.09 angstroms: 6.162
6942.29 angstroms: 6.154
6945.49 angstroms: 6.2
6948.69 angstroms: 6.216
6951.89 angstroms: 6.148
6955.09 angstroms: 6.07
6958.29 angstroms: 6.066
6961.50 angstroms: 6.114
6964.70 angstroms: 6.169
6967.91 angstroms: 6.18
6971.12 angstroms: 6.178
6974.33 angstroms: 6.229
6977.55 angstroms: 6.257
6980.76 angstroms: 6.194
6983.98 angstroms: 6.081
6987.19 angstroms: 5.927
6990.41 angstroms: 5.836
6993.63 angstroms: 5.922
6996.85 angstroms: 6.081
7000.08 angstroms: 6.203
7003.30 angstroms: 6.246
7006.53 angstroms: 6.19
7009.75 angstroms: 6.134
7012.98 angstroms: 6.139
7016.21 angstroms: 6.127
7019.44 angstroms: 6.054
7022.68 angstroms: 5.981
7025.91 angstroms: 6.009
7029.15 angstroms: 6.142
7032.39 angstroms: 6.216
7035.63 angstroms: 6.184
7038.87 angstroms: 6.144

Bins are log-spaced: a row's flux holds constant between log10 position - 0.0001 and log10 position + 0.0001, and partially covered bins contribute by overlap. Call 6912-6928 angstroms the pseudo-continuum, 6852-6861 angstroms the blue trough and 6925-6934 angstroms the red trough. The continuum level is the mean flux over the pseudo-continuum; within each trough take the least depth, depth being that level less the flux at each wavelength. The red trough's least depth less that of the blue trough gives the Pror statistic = 0.14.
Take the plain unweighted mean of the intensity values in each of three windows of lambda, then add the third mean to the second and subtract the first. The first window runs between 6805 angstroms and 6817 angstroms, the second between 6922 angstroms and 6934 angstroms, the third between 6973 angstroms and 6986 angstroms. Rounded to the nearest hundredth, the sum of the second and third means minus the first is 5.99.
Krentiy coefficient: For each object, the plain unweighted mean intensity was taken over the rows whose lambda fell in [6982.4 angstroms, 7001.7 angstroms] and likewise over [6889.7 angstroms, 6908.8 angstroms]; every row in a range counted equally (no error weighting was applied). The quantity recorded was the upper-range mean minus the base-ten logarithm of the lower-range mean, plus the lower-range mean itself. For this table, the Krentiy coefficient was 11.53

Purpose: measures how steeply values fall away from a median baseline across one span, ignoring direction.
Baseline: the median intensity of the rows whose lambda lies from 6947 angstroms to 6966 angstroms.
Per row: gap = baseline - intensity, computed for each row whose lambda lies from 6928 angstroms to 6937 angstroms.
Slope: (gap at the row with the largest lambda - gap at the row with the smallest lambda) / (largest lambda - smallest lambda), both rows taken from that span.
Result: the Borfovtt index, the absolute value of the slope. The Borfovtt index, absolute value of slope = 0.015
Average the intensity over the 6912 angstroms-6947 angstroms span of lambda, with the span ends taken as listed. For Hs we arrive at 6.18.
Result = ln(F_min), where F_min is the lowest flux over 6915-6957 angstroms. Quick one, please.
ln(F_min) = 1.80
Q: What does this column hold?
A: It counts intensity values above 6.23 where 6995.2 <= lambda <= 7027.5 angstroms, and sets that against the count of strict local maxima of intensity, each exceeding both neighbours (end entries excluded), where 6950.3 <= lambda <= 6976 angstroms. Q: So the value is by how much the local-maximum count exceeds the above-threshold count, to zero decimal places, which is 0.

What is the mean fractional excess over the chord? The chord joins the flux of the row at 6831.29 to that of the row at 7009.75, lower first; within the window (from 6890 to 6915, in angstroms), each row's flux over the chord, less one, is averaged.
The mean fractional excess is 0.015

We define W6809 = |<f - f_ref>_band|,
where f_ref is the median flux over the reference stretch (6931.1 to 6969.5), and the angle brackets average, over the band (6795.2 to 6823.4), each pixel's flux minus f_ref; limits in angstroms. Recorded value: 0.16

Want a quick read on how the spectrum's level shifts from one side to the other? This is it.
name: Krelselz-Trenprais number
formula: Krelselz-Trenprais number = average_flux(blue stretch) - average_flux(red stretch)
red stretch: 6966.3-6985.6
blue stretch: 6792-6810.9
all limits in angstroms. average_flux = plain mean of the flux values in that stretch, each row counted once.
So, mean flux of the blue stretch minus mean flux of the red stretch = 0.20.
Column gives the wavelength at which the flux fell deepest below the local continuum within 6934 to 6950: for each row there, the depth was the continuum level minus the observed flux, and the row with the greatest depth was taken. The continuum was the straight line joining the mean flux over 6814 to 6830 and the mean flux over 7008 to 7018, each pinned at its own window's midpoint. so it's 6942.29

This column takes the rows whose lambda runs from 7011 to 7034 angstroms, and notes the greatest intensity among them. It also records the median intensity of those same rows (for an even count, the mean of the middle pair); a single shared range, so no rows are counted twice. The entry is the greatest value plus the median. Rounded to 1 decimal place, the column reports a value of 12.3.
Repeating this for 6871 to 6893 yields 12.7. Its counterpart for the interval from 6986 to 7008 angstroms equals 12.3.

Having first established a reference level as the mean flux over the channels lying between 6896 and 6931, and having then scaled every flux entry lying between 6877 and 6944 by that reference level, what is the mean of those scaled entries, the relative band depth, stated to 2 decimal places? 1.00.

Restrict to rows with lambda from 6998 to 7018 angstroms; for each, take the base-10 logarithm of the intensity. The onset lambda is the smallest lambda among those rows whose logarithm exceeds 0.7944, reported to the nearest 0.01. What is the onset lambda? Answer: 7003.30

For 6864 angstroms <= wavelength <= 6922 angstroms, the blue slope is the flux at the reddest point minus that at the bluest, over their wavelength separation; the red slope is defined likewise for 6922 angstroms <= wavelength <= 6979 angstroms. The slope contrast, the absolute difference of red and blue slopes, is 0.0069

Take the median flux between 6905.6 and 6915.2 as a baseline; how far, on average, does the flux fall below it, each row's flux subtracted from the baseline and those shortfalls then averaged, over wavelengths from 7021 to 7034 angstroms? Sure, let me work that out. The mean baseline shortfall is 0.25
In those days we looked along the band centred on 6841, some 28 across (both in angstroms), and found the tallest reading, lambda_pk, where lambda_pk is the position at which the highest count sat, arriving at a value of 6853.35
